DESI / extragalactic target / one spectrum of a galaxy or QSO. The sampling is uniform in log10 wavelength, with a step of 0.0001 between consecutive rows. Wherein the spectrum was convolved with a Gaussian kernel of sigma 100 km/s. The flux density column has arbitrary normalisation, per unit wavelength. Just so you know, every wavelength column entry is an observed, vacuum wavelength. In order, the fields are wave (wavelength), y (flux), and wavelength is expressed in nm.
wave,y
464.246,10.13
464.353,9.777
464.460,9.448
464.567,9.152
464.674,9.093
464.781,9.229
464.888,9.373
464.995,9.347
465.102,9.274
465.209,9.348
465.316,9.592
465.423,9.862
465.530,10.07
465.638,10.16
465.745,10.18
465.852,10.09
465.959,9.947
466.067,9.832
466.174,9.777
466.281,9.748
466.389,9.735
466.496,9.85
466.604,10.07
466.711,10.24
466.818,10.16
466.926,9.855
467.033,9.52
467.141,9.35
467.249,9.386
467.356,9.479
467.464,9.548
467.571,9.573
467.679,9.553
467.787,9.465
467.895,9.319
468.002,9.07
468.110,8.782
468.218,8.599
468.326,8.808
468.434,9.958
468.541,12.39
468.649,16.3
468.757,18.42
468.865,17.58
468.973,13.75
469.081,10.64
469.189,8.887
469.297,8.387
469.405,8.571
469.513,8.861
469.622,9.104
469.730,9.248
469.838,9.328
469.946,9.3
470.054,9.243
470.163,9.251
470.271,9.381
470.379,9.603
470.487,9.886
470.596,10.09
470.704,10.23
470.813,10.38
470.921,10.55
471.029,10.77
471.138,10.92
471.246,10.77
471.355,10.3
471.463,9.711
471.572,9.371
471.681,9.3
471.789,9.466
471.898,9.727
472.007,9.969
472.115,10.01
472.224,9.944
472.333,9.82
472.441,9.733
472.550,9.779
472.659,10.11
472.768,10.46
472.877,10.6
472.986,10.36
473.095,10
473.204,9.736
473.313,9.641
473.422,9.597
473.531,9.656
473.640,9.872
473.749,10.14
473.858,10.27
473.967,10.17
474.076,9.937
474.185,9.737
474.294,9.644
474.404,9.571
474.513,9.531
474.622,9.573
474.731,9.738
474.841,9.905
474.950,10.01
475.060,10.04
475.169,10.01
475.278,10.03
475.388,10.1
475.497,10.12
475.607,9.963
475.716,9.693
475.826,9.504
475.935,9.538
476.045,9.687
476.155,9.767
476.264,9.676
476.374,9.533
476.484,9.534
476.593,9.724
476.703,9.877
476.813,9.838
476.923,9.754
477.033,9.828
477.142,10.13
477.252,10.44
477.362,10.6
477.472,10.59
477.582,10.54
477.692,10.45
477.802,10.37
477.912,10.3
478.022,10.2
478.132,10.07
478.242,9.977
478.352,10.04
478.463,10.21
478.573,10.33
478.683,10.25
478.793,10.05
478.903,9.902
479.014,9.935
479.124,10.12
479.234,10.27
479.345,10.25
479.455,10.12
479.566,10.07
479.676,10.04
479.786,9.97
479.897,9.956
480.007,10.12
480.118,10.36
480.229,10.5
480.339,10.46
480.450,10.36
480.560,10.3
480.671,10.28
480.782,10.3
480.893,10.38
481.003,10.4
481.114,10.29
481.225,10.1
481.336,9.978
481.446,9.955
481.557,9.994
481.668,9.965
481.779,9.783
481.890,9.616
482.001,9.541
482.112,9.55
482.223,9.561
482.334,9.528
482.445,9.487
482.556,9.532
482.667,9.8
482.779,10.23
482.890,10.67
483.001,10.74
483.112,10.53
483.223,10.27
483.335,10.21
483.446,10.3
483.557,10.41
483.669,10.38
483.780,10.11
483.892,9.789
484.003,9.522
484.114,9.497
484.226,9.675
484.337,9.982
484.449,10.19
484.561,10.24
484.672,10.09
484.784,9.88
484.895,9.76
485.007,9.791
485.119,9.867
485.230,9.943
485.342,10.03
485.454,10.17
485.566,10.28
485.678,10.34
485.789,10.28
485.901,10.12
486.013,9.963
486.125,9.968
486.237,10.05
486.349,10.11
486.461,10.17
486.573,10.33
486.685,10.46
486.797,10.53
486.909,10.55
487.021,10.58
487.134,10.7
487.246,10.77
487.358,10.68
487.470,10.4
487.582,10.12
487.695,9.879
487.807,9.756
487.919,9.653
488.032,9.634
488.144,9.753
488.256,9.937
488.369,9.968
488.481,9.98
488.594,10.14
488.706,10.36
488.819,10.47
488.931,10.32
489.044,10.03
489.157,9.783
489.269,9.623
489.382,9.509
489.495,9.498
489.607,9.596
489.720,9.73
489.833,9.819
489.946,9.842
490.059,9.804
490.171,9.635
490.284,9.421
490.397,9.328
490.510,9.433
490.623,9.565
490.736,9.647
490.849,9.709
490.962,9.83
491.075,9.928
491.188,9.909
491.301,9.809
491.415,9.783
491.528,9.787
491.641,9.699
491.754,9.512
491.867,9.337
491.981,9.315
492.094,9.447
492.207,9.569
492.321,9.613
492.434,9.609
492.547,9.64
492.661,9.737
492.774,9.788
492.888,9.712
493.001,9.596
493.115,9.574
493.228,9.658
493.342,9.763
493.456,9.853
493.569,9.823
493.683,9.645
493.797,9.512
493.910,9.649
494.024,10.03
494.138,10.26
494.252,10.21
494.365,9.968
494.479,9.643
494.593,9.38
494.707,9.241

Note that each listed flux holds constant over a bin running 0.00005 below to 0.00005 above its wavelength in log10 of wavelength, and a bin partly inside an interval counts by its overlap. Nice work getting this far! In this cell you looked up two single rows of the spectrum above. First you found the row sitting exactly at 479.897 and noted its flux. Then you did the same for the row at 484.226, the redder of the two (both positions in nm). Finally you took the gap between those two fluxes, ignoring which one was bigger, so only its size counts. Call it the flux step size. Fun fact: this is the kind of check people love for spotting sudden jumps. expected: 0.28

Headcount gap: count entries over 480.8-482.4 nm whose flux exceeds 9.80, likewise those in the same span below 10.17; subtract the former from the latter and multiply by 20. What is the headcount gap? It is 60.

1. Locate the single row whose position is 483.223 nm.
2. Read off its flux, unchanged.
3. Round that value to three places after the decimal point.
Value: 10.270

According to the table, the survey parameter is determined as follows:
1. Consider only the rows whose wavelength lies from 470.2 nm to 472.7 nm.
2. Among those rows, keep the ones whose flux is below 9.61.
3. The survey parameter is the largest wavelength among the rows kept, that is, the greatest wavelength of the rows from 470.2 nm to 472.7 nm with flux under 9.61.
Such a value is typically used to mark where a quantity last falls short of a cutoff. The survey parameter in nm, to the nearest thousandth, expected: 471.789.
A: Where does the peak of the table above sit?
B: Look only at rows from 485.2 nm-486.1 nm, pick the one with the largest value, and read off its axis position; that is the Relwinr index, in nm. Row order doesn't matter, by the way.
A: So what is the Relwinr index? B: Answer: 485.678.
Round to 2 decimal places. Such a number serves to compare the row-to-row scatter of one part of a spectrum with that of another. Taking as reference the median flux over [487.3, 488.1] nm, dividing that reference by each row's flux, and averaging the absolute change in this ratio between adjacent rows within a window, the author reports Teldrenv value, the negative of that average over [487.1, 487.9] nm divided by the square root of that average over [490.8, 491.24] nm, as -0.19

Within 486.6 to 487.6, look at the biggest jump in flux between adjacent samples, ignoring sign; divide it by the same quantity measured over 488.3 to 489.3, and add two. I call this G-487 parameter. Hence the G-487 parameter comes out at 3.0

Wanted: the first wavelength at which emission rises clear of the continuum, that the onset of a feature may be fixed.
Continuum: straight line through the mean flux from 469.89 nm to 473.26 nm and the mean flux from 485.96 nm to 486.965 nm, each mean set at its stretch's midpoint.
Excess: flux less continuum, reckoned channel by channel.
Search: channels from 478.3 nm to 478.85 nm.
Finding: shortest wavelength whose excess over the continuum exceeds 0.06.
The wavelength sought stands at 478.463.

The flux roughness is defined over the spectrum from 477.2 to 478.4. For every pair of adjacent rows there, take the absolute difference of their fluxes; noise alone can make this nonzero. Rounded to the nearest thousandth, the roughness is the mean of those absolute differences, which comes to 0.085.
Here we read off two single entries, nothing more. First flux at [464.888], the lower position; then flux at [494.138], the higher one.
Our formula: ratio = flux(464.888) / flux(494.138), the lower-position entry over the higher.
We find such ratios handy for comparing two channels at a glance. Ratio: 0.91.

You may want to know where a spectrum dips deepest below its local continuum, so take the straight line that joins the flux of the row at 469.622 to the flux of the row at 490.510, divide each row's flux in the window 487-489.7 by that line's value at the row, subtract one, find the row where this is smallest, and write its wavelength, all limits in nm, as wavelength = 489.495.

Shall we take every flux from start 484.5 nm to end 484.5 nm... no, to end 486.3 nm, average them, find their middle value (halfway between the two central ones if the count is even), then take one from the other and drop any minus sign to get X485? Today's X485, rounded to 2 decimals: 0.01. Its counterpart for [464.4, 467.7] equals 0.08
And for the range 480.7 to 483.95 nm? 0.05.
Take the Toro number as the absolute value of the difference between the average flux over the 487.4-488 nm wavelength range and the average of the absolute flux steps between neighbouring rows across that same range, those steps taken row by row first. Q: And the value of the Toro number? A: 9.77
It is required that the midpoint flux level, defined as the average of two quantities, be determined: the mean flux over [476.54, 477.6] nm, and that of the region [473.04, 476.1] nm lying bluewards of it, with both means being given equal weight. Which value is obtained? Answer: 9.98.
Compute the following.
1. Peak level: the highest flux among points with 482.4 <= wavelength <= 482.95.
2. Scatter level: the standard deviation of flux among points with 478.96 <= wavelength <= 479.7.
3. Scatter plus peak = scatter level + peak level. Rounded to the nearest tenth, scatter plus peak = 10.8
